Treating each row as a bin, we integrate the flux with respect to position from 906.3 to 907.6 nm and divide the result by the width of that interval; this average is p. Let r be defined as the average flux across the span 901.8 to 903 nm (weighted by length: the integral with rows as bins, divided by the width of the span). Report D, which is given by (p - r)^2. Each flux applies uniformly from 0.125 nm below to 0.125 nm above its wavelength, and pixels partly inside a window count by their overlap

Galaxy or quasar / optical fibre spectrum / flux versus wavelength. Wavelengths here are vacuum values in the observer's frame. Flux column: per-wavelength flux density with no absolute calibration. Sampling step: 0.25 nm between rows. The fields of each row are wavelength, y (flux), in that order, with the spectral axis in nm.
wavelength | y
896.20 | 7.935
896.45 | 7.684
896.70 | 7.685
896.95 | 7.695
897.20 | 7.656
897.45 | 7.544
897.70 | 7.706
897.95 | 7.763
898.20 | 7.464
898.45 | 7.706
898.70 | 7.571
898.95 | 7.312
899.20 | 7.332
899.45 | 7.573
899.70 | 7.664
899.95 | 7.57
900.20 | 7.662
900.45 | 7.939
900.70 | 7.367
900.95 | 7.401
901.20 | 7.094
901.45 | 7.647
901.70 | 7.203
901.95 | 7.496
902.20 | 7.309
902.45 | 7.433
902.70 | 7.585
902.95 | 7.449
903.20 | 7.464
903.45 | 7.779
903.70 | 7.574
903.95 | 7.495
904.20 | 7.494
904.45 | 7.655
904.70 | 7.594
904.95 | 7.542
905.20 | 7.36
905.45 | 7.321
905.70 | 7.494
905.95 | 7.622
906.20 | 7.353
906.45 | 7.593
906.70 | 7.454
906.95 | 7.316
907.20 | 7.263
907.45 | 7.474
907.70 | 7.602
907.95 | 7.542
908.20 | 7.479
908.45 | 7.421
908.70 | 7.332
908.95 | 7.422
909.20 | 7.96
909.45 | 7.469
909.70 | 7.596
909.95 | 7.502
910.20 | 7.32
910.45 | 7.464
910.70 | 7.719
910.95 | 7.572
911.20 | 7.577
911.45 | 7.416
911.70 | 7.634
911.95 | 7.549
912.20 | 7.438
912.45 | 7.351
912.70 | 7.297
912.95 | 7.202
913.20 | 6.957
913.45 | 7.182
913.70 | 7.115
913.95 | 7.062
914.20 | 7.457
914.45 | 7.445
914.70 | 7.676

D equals 0.001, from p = 7.42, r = 7.45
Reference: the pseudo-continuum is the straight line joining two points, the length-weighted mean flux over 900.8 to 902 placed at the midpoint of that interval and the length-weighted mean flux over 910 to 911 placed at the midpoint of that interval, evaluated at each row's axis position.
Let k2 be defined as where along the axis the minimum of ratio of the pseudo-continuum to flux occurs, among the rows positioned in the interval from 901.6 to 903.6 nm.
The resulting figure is 903.45 nm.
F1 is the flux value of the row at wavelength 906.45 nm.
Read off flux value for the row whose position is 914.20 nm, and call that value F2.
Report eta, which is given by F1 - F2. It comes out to 0.14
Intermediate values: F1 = 7.593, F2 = 7.457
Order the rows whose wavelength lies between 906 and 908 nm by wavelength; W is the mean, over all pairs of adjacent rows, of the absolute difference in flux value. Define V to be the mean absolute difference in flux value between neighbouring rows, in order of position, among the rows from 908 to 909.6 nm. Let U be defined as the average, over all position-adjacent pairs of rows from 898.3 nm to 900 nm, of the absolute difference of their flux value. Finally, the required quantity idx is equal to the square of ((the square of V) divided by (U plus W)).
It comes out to 0.0530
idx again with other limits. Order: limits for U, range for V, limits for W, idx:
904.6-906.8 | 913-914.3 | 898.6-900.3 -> 0.0144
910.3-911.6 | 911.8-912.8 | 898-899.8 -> 0.0005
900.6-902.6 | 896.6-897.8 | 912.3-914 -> 0.0003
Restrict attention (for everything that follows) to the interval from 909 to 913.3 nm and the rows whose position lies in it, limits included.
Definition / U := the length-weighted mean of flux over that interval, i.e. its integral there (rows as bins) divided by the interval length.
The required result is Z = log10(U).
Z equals 0.874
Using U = 7.47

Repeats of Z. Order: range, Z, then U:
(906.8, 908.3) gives 0.872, 7.45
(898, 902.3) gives 0.875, 7.49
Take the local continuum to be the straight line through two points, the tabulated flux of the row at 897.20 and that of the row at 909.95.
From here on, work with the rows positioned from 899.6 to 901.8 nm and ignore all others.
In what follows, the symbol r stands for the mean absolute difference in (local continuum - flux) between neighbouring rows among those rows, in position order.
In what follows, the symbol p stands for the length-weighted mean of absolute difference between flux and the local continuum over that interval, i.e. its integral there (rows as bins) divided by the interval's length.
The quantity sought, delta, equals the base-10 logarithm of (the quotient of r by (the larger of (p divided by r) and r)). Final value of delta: -0.4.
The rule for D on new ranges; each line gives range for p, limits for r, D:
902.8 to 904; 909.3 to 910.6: 0.005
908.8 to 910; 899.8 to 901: 0.000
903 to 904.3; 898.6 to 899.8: 0.005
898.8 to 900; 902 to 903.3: 0.001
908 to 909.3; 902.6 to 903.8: 0.003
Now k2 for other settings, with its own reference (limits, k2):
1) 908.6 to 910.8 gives 909.20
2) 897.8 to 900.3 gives 897.95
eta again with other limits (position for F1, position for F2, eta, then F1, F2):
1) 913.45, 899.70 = -0.48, 7.182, 7.664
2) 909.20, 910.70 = 0.24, 7.96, 7.719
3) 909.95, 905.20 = 0.14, 7.502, 7.36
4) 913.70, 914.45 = -0.33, 7.115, 7.445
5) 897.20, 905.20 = 0.30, 7.656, 7.36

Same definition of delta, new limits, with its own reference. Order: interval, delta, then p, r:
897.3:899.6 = -0.6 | 0.14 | 0.18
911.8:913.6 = -1.1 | 0.21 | 0.13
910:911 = -0.6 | 0.12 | 0.18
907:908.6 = -1.0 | 0.10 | 0.10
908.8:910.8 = -0.3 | 0.14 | 0.26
